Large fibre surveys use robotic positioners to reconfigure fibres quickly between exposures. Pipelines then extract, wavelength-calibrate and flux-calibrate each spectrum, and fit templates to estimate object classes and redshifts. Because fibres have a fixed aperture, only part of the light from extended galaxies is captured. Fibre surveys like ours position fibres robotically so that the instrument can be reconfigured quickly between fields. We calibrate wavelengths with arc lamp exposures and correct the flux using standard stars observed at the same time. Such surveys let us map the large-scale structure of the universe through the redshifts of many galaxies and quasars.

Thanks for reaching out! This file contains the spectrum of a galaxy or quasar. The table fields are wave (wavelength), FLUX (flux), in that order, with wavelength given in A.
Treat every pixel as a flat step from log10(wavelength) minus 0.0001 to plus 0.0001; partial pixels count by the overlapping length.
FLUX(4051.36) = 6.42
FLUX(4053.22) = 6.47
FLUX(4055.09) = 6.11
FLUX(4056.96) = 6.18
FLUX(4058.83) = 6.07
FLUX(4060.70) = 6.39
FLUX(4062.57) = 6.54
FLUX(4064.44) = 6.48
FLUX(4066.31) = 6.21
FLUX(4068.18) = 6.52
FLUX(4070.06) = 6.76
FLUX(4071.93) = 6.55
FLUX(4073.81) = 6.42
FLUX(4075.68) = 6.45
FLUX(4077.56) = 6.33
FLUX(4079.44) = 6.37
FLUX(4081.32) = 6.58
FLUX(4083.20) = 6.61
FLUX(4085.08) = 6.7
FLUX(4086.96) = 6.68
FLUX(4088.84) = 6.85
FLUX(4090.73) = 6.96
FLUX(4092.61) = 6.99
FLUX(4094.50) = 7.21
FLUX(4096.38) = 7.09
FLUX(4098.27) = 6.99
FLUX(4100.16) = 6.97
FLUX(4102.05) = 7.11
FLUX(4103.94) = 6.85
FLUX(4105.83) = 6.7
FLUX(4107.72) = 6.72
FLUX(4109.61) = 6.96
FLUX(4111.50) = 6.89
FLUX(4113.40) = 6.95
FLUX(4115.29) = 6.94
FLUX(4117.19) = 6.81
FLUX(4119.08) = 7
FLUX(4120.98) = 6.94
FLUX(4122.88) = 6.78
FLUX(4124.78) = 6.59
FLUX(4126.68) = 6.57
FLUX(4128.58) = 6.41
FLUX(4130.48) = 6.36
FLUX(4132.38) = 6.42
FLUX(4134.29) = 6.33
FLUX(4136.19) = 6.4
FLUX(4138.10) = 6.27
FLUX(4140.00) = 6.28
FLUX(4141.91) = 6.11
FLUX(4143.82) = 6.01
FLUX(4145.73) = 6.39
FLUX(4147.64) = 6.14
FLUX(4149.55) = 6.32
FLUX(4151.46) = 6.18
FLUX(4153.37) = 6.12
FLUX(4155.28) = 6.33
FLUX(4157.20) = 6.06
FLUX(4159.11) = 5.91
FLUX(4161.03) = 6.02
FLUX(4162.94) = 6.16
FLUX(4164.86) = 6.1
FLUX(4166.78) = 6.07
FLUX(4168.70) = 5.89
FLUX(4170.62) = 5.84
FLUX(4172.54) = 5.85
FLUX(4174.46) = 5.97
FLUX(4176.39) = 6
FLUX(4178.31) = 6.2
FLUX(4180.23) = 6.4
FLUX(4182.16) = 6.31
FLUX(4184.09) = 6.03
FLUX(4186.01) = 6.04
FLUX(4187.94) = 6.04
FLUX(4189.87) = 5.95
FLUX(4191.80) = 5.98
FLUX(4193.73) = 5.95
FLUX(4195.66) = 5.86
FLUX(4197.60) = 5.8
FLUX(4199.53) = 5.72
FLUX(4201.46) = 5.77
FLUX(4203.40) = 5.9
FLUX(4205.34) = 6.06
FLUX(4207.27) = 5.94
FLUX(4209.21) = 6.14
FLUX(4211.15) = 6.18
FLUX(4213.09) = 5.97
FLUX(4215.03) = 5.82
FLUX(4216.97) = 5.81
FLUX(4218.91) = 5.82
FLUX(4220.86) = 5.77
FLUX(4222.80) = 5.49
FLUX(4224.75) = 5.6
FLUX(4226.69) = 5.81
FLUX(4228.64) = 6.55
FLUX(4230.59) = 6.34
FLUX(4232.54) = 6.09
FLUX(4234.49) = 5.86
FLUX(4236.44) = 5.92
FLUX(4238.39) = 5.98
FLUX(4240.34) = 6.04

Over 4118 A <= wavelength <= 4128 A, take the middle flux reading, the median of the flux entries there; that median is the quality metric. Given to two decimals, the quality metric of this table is 6.78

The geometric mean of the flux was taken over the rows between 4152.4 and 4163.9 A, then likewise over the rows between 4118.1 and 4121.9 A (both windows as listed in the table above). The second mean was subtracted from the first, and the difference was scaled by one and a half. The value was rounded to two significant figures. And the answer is -1.3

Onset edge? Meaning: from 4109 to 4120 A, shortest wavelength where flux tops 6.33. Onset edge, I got 4109.61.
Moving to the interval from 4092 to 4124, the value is 4092.61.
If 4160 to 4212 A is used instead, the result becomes 4180.23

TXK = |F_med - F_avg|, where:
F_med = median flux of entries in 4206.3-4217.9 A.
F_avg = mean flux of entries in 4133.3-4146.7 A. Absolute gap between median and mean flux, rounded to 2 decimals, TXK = 0.30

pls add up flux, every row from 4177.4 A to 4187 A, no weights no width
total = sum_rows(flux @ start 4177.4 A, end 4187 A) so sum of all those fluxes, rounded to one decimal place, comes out 31.0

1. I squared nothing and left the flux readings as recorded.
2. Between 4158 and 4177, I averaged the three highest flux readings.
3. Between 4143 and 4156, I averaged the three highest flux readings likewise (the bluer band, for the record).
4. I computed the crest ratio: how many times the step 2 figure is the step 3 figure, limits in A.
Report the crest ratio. 0.963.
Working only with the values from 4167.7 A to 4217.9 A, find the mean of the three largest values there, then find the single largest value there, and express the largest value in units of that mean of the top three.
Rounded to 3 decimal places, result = 1.015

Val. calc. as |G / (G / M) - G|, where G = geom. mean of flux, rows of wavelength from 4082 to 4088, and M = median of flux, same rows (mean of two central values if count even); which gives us 0.017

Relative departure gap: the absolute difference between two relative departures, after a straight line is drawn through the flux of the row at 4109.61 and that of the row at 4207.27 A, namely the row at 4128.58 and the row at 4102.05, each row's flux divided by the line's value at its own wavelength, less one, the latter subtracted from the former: 0.062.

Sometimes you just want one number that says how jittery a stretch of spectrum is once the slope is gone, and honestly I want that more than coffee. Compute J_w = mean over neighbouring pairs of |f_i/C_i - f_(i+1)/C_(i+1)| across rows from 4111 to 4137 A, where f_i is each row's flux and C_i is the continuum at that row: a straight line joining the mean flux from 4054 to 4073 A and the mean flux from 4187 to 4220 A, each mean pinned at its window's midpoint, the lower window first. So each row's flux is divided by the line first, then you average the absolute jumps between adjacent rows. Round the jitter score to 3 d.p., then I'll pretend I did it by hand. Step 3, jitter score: 0.015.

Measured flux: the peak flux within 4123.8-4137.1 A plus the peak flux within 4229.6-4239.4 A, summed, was 12.9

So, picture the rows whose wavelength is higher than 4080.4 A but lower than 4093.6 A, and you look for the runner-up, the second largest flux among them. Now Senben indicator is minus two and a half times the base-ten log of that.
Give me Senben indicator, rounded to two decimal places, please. -2.11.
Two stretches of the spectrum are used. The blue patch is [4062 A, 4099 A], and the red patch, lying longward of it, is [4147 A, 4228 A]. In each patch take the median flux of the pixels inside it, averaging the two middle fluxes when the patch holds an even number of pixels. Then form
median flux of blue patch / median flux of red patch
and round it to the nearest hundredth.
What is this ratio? 1.10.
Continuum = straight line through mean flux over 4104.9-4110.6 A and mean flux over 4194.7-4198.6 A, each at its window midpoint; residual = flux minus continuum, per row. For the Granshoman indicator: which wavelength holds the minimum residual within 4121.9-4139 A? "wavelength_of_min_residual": 4138.10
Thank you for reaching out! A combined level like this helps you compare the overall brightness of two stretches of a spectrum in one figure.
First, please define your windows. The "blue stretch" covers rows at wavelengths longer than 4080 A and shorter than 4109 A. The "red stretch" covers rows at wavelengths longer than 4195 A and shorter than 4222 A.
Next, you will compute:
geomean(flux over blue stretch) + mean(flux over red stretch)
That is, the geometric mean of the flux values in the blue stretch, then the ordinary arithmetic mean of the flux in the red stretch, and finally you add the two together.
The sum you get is 12.8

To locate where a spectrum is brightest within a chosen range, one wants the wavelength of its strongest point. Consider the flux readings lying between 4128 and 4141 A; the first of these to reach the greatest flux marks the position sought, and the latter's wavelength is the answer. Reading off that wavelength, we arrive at 4132.38 A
